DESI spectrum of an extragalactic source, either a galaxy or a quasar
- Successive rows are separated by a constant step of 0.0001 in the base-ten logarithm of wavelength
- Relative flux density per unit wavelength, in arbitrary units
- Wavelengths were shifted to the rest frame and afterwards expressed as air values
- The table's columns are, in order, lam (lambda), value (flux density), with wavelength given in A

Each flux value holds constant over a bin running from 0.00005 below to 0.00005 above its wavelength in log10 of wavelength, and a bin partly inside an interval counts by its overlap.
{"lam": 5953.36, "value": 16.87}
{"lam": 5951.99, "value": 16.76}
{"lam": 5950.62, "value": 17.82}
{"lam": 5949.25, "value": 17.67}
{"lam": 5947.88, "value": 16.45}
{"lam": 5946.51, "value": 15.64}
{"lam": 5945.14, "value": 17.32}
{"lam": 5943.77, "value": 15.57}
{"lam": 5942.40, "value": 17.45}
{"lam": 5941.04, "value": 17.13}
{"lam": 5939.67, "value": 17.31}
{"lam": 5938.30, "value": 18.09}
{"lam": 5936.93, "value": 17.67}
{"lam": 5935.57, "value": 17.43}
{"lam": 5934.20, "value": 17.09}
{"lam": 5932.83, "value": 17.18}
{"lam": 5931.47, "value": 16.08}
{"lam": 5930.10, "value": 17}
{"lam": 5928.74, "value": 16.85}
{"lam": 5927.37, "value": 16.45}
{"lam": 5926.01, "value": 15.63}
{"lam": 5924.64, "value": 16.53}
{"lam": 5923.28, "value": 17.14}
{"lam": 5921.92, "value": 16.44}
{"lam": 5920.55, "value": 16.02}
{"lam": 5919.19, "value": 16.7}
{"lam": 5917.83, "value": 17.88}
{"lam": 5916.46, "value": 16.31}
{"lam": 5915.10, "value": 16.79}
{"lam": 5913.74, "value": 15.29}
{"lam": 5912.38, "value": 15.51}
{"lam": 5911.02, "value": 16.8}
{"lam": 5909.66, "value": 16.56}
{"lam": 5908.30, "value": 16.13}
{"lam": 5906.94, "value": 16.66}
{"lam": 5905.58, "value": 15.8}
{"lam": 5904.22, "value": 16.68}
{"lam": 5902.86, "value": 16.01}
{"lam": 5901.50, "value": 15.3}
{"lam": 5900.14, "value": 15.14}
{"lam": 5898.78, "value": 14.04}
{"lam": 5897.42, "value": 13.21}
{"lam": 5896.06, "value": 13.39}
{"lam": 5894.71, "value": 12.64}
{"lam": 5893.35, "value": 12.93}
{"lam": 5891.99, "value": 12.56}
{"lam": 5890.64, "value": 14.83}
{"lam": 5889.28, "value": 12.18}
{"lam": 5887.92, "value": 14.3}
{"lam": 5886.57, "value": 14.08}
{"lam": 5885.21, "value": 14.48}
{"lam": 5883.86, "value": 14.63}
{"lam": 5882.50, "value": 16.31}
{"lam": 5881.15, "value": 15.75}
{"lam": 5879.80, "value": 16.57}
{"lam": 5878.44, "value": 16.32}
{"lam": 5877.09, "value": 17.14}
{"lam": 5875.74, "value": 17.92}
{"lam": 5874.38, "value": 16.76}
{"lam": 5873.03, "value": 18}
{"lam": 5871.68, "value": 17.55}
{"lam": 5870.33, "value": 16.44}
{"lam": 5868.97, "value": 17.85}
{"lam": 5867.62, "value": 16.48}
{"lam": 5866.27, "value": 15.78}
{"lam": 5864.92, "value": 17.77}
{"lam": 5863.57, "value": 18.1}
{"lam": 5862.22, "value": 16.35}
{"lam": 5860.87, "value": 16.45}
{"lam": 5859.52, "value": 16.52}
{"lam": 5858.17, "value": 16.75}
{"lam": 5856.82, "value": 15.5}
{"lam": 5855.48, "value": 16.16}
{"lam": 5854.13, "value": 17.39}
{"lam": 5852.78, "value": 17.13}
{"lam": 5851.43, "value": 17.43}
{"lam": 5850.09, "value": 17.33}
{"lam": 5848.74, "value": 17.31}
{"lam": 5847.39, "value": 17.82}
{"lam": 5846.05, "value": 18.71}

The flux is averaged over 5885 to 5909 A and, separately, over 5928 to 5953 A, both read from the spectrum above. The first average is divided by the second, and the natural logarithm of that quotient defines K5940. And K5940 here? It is -0.16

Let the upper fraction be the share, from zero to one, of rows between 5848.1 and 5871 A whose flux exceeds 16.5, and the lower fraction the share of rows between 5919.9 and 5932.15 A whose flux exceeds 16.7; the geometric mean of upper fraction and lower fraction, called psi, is 0.4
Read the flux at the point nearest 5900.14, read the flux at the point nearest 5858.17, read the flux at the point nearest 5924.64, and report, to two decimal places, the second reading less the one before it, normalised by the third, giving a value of 0.10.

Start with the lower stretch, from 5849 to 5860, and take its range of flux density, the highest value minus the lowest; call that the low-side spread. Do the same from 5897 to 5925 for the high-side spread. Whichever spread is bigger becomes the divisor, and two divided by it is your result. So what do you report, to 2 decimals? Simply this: 0.43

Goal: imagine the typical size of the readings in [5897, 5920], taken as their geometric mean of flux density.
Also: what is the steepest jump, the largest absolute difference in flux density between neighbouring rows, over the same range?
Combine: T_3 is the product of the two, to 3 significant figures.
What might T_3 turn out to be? 24.9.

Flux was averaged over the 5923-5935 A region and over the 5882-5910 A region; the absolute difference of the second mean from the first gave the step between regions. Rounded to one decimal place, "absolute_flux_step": 2.0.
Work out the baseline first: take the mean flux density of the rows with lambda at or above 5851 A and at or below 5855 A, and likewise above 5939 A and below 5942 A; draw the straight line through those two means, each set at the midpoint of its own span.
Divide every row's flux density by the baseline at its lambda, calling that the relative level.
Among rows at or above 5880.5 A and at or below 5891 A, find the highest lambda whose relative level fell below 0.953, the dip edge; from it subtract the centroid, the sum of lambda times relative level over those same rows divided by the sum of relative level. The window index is 4.9 A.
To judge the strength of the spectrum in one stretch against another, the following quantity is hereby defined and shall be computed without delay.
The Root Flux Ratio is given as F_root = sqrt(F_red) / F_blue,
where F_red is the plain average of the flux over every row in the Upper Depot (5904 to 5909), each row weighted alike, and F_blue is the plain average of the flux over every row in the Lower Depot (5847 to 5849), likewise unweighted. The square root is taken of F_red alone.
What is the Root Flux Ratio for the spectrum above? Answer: 0.230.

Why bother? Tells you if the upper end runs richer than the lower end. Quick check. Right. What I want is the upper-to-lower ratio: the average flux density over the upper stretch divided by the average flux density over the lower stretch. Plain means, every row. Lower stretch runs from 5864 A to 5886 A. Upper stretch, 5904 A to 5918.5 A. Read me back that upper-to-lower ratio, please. 0.99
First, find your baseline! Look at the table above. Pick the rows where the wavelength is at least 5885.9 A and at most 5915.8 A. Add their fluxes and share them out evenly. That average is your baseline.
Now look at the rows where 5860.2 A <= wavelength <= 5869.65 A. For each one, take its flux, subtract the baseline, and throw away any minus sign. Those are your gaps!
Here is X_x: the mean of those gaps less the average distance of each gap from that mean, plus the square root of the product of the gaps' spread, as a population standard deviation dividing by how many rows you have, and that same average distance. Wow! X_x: 2.1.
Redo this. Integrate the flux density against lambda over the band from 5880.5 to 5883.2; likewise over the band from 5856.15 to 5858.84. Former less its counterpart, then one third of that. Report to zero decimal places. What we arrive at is 0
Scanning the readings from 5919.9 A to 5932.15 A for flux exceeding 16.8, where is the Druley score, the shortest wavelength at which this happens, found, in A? 5923.28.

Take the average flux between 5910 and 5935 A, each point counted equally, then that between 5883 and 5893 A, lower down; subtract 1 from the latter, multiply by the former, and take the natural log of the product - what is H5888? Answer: 5.36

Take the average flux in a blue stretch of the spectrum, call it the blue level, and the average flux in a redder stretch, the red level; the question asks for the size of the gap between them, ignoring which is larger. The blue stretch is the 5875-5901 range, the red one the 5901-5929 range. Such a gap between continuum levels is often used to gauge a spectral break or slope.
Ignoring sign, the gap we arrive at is 1.70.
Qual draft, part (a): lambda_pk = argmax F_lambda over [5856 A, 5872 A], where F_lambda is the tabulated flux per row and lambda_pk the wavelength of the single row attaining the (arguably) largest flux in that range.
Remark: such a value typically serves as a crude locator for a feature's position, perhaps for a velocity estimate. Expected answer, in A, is 5863.57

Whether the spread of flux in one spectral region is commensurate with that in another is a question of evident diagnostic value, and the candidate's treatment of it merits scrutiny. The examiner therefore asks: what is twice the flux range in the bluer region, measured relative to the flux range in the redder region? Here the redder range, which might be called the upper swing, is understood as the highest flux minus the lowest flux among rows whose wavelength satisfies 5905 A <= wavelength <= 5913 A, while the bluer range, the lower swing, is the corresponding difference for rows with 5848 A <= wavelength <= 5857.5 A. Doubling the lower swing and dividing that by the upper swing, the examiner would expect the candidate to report 3.0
